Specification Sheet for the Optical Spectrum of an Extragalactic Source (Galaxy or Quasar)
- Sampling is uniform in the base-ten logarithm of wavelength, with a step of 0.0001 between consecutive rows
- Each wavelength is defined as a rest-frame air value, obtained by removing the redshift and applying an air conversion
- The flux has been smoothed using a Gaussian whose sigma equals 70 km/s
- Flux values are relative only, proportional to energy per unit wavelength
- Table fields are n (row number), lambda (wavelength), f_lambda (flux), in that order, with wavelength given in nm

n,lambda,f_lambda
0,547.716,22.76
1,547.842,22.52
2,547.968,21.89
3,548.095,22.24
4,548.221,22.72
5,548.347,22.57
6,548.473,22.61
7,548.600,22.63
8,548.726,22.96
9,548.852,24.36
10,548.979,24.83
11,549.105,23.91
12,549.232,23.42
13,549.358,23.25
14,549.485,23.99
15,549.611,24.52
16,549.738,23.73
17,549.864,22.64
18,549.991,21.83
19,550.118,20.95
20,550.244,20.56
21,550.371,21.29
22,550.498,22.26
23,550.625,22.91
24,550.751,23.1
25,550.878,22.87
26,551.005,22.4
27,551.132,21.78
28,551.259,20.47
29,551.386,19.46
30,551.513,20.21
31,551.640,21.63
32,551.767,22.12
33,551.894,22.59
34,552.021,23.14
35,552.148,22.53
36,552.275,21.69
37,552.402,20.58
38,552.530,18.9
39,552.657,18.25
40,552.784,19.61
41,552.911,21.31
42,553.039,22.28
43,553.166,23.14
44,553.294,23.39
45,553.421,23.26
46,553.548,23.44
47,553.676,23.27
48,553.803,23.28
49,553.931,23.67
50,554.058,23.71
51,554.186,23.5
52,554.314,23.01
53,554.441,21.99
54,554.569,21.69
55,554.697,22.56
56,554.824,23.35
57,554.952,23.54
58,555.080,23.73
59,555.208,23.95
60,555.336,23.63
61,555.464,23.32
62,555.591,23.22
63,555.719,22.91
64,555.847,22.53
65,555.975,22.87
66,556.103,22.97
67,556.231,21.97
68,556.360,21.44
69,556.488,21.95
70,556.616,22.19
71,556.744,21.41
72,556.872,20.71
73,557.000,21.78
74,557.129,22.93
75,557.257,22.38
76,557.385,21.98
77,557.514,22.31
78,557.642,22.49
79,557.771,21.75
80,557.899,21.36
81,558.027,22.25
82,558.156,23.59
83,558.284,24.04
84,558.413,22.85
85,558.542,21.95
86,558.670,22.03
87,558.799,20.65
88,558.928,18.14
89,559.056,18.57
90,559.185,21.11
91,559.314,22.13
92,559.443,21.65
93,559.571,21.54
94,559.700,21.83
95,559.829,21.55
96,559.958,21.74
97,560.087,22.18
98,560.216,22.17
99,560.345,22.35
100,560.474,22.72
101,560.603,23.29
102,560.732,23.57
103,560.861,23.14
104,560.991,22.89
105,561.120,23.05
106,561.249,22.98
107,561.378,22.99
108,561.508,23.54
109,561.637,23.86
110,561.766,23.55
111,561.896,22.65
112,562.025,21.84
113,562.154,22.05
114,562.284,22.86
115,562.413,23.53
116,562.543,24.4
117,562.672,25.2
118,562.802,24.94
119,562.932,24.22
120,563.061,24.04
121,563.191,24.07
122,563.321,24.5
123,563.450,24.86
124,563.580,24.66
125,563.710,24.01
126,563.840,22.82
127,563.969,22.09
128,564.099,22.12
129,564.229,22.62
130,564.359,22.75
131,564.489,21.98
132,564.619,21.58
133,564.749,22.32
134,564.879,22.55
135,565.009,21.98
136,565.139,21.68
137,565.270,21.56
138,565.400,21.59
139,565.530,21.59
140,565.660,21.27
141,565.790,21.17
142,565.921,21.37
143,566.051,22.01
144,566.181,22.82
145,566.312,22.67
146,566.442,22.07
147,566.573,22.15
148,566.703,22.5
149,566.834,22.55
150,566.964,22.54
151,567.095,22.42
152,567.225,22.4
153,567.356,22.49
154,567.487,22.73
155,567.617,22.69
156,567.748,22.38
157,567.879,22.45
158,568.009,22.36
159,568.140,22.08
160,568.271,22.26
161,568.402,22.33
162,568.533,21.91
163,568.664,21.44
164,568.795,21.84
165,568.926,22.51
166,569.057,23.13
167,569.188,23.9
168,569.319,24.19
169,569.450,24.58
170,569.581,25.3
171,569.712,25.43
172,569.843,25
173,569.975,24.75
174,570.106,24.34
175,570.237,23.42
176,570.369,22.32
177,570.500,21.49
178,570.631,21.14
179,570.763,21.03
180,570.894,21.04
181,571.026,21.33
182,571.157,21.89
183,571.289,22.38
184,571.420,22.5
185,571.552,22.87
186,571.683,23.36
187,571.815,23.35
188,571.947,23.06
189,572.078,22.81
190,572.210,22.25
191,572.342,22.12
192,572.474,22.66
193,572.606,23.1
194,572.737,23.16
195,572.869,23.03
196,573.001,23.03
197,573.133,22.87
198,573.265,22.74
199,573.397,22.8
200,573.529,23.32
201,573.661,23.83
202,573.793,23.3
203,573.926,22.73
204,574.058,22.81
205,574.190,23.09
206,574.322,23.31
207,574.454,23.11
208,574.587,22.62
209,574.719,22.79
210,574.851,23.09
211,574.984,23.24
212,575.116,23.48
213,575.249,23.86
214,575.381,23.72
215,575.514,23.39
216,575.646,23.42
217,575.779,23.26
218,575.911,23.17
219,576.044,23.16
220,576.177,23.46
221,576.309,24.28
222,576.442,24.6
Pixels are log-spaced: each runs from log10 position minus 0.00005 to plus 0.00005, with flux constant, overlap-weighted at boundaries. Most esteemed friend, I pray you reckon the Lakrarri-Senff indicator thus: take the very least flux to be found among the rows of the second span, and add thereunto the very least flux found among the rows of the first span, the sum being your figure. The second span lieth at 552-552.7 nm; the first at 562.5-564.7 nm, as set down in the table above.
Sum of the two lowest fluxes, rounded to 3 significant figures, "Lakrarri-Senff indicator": 39.8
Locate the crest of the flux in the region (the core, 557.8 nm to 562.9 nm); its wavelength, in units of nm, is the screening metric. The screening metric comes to 562.672 nm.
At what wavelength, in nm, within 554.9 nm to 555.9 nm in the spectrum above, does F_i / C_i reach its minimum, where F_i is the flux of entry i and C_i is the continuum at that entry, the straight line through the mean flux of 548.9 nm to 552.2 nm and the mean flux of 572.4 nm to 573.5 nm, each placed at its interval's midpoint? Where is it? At 555.847 nm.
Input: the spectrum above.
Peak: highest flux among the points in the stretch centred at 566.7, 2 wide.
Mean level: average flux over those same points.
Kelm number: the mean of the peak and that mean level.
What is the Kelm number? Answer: 22.6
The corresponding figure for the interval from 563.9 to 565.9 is 22.3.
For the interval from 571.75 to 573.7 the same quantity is 23.4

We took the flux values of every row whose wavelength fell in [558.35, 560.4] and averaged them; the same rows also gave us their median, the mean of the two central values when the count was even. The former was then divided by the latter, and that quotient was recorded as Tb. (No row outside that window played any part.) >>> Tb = 0.982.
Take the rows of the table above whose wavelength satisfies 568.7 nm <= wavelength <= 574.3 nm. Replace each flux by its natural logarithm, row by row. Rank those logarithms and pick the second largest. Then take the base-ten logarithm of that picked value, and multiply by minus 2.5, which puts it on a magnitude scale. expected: -1.27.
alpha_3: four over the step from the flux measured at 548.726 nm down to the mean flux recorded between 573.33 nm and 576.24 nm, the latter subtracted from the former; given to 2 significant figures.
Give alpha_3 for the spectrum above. -15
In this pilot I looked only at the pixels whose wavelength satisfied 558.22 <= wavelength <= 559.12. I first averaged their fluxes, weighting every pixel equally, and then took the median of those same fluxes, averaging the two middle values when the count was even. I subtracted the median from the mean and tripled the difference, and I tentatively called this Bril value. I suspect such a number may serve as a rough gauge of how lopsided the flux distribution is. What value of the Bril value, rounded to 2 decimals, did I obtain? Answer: -2.32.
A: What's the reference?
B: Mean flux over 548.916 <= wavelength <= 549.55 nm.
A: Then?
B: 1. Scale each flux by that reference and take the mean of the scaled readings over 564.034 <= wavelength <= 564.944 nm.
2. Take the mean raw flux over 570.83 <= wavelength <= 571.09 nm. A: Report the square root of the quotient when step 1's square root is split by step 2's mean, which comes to 0.214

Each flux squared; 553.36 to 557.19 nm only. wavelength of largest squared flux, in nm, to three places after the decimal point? 555.208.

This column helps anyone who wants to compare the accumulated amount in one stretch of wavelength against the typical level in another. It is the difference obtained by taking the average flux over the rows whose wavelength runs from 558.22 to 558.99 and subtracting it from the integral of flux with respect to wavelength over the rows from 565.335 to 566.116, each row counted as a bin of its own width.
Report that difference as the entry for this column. -4.8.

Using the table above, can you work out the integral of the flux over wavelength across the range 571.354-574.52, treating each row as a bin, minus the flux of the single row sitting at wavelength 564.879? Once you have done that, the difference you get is 50.2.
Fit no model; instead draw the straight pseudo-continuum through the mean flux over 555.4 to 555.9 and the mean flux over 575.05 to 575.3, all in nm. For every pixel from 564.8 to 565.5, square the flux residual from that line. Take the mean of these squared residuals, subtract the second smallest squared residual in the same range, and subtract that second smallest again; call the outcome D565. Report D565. -1.3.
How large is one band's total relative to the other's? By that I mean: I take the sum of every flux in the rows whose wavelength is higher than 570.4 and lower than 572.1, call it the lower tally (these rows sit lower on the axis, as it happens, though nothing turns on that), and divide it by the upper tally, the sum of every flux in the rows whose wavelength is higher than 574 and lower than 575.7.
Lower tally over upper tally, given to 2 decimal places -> 0.95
